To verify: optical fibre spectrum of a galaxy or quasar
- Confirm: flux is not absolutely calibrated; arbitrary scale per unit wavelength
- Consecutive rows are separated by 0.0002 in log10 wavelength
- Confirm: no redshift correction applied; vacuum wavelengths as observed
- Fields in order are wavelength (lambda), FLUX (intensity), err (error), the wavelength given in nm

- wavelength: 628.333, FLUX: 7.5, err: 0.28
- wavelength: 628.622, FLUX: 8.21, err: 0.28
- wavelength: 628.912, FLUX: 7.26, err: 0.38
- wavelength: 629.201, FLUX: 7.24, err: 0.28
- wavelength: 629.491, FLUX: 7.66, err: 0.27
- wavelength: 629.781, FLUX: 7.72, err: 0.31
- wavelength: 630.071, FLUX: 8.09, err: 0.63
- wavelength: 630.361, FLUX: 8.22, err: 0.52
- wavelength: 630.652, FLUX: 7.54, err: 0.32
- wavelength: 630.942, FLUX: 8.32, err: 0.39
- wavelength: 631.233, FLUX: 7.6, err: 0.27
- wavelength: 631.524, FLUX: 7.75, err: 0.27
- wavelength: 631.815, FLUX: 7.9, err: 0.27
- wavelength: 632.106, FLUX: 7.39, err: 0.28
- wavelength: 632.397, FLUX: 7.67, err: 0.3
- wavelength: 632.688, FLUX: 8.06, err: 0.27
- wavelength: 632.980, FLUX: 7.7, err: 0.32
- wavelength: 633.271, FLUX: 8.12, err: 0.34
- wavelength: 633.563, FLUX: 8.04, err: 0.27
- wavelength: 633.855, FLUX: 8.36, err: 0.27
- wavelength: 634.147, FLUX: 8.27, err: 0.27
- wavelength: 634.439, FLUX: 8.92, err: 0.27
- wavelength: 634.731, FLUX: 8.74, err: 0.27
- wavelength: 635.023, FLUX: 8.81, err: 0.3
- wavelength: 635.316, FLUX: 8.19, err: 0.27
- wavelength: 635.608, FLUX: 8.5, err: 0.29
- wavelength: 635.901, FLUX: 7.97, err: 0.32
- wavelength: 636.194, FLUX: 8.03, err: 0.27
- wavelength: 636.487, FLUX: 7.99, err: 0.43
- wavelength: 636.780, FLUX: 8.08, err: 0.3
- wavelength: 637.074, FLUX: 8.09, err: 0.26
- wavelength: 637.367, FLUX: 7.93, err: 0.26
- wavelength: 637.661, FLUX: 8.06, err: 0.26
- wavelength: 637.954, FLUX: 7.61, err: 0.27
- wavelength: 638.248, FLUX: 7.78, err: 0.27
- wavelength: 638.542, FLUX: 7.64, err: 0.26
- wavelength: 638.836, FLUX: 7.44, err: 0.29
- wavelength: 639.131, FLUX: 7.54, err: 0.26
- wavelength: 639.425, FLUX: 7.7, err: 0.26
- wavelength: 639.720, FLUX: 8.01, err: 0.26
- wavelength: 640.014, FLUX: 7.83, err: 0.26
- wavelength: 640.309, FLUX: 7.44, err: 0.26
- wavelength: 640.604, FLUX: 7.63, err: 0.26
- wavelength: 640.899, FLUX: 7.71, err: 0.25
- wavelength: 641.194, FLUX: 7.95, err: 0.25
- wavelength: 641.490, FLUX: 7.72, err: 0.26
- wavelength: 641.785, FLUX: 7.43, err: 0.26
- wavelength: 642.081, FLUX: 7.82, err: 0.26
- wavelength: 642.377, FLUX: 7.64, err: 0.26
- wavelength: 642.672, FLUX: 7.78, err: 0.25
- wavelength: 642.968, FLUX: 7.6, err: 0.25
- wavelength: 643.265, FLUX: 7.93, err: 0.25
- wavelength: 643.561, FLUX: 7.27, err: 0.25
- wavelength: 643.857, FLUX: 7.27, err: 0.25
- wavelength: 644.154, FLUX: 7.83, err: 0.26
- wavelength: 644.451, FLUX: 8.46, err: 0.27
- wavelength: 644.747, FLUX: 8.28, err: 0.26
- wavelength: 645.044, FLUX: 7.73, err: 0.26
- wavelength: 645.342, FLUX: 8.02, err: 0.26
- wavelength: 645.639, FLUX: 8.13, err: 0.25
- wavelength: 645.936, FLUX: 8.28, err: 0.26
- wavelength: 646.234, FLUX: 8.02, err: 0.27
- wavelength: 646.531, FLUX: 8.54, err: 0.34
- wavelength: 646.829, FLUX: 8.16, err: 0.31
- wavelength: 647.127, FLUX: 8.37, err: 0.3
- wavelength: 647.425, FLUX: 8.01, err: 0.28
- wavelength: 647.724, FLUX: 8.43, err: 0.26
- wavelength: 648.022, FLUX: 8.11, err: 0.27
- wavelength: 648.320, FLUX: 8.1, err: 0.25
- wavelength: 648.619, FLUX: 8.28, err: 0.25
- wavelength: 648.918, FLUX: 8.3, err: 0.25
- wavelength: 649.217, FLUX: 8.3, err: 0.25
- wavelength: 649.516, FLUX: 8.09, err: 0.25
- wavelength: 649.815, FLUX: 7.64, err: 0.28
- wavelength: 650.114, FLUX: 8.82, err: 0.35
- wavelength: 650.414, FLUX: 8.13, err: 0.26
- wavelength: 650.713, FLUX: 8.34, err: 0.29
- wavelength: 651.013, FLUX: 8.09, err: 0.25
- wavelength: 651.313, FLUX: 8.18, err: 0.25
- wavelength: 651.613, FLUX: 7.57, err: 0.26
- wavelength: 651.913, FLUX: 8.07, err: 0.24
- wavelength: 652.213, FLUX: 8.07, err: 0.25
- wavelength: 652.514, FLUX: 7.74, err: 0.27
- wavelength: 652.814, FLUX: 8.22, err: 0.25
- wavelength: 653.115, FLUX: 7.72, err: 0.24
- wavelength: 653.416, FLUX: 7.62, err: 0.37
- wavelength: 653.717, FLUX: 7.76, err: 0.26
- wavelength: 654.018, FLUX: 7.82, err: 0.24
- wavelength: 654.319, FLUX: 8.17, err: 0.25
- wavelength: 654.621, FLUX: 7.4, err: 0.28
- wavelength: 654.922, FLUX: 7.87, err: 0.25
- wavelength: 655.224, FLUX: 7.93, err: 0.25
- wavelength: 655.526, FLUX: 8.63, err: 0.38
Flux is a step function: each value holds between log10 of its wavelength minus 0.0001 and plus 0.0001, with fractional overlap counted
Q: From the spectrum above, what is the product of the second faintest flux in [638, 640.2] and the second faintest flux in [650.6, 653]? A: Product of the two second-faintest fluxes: 58.4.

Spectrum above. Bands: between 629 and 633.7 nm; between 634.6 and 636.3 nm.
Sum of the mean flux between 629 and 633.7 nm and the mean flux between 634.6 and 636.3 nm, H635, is 16.19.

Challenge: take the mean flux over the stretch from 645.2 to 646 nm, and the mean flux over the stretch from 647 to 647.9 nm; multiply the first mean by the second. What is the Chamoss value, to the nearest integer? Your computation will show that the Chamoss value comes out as 67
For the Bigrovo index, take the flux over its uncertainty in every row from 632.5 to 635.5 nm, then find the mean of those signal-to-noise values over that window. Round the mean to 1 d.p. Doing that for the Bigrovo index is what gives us 29.4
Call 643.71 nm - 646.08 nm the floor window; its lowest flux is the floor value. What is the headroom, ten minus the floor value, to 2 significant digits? 2.7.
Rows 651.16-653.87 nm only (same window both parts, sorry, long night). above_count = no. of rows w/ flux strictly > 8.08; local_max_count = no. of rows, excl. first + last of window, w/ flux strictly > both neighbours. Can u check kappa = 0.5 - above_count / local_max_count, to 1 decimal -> -1.5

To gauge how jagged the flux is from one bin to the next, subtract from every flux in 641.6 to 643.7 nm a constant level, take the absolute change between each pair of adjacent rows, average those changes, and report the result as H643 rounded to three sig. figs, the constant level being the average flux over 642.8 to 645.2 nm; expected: 0.313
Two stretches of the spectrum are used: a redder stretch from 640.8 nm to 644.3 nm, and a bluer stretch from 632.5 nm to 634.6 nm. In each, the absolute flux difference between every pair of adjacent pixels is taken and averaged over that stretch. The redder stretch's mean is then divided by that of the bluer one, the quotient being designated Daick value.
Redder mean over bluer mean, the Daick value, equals 0.9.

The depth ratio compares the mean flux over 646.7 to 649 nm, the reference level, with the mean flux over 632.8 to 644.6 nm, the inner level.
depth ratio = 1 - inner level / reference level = 0.036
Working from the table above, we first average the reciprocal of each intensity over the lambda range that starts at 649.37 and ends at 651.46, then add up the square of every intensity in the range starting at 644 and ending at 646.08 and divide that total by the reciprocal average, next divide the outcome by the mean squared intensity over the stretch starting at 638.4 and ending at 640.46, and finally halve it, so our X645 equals 32.0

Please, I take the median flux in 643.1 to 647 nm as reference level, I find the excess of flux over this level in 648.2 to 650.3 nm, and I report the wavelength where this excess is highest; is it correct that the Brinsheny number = 650.114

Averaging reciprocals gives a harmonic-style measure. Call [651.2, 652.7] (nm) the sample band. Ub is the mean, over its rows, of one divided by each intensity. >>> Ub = 0.126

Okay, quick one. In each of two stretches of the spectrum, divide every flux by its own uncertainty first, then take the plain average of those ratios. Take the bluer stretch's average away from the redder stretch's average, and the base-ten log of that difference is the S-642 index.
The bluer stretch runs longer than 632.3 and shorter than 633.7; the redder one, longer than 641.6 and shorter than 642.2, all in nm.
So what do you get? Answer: 0.4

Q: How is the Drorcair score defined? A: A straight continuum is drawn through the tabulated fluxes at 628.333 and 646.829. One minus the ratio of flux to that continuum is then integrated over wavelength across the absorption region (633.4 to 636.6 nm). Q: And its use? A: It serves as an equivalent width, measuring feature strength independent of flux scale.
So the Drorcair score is -0.25 nm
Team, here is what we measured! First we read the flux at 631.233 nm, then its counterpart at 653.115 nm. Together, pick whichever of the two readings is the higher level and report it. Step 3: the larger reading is 7.7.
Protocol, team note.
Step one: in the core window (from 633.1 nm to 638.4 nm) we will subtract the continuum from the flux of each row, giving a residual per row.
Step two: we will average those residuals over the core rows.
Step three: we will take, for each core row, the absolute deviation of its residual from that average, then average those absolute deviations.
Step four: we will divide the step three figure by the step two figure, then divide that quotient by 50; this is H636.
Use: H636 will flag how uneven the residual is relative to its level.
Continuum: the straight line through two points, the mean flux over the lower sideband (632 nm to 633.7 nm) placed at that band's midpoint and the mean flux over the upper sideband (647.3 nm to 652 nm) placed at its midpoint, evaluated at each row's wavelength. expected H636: 0.02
